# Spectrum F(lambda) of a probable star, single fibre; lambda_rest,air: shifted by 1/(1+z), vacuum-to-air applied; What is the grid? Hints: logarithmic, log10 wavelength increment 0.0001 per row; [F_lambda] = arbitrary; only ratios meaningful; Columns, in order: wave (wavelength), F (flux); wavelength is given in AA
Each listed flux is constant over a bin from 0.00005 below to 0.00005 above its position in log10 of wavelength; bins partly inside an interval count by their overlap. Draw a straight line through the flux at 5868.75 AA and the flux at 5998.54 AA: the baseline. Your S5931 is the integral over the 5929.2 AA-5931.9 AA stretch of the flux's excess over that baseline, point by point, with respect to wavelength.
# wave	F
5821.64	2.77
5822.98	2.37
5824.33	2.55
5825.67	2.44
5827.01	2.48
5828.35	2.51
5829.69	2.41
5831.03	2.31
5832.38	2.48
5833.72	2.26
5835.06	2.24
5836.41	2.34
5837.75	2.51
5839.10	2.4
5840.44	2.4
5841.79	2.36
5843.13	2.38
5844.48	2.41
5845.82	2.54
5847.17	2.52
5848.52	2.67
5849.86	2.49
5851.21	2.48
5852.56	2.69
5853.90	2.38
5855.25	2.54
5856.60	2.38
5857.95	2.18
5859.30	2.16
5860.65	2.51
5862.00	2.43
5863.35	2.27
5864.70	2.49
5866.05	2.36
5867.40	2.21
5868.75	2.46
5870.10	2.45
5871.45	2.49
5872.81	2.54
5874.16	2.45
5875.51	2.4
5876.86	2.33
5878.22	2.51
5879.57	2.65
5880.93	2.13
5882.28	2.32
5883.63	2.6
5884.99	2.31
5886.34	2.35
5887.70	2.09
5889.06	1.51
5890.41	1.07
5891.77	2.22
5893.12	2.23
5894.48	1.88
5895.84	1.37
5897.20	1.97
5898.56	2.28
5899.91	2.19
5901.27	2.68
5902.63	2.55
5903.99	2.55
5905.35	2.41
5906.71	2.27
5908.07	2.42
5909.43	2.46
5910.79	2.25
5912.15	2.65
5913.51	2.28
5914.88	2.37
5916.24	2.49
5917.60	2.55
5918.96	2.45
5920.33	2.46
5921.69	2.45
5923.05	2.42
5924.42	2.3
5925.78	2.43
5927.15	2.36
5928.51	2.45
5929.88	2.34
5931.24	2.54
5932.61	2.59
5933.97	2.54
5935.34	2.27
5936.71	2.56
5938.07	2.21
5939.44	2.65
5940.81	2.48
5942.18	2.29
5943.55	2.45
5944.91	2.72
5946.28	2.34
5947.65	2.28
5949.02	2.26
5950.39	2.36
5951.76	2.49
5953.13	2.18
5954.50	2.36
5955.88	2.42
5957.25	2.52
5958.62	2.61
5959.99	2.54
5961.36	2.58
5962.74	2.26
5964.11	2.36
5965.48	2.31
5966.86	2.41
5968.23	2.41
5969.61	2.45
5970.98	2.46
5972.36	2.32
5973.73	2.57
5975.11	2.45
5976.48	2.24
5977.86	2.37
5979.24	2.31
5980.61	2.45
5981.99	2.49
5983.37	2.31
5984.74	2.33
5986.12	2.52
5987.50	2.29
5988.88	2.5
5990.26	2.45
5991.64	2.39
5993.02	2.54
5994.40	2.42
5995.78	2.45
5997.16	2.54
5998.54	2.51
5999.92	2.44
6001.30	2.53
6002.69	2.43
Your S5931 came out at -0.12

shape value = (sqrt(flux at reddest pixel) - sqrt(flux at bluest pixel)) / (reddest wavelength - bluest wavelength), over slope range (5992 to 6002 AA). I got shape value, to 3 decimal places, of 0.000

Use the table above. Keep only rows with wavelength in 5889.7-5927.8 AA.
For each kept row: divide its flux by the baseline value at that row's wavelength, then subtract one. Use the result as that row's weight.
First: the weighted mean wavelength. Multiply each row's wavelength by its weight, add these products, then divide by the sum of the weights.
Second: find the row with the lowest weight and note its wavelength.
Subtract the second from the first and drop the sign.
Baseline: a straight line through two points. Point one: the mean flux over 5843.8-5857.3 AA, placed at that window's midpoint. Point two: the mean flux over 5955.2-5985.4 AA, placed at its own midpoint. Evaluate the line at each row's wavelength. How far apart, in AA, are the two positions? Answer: 6.3 AA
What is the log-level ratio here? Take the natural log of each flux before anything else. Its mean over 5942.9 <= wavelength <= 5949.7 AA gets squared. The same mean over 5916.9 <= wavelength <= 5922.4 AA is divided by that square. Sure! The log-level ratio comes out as 1.18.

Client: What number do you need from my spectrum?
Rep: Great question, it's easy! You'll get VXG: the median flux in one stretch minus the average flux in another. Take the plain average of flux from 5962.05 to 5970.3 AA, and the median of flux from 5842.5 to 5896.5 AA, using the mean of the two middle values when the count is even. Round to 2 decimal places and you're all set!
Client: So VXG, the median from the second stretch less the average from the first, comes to 0.02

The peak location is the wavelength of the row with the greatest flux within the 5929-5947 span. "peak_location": 5944.91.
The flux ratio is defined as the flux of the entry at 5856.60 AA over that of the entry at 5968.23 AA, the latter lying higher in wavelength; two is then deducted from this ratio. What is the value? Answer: -1.01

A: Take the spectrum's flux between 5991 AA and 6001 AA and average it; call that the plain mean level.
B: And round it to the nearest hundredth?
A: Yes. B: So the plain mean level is 2.47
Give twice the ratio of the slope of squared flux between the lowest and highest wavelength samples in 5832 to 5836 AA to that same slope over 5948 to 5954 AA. 10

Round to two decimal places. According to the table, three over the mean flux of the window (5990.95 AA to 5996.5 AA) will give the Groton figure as 1.22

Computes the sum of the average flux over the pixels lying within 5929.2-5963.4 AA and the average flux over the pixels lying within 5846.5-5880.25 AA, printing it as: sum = 4.88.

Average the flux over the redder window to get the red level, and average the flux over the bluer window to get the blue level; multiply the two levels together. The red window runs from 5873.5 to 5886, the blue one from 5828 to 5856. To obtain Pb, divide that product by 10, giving 0.589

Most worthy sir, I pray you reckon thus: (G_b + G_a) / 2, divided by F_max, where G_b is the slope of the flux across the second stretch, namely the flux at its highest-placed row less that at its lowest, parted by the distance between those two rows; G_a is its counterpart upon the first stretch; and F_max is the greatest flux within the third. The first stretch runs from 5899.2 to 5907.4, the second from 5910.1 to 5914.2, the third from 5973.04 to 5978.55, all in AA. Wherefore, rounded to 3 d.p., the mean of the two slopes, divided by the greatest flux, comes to 0.004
